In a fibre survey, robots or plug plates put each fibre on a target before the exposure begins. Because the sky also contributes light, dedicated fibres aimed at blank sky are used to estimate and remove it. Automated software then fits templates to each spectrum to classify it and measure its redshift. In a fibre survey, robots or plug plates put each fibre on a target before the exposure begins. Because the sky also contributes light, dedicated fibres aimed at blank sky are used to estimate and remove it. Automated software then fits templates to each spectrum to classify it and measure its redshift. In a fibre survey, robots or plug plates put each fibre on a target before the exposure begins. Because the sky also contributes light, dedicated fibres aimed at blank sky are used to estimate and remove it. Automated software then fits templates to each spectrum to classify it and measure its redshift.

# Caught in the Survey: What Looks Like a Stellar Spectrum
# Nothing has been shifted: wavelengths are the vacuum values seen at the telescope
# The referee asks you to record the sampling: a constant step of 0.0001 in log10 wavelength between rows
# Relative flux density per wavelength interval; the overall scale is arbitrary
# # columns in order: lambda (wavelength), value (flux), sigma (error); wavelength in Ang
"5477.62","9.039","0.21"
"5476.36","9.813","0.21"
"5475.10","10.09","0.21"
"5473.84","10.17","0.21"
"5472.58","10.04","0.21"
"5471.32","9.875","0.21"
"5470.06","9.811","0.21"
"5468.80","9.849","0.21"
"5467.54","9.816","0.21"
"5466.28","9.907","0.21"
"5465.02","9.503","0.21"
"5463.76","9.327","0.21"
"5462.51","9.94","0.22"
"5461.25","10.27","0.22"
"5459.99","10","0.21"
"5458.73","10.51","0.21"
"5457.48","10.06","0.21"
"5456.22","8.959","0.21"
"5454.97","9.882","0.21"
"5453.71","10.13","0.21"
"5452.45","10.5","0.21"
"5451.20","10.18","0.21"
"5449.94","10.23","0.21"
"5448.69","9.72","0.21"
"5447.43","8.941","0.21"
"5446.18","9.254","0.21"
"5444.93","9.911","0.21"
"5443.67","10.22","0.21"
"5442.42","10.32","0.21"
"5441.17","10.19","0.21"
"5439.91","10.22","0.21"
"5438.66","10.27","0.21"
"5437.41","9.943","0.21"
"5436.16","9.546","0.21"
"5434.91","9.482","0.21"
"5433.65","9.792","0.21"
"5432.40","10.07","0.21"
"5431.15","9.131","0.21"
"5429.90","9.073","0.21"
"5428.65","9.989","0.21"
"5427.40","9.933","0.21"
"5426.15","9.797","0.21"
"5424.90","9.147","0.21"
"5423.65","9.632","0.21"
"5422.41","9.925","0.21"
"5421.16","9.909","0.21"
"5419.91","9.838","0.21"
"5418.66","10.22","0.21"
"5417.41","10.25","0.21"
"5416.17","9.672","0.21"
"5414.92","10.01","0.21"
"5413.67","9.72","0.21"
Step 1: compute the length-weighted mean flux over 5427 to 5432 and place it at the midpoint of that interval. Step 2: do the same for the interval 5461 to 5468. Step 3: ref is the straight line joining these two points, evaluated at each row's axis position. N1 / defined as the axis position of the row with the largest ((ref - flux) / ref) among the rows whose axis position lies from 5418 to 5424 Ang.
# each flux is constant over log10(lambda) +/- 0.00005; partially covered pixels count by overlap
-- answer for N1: 5423.65 Ang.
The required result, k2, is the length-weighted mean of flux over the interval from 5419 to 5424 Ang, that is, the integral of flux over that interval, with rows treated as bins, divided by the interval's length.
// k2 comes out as 9.9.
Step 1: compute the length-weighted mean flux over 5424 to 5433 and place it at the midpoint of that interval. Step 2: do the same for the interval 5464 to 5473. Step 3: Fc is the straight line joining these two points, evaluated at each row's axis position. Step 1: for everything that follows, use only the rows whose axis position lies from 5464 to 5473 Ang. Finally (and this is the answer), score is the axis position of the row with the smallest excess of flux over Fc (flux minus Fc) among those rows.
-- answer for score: 5465.02 Ang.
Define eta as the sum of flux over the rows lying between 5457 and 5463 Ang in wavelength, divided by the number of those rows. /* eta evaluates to 10.2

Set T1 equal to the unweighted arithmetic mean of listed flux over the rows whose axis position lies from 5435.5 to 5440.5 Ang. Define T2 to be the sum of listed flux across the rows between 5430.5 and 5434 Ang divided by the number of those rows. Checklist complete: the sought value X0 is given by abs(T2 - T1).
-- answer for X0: 0.33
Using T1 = 10.0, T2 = 9.7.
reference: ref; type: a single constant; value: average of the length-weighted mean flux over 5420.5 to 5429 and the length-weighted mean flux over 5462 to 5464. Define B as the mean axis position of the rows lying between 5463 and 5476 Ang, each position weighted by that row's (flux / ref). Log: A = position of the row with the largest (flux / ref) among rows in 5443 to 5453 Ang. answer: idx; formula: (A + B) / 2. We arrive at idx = 5461.0 Ang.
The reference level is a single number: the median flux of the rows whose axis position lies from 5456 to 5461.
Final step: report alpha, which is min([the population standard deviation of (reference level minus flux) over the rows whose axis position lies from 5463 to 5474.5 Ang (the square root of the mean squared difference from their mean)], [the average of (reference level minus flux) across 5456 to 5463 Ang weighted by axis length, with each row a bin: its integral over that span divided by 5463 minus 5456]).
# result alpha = 0.01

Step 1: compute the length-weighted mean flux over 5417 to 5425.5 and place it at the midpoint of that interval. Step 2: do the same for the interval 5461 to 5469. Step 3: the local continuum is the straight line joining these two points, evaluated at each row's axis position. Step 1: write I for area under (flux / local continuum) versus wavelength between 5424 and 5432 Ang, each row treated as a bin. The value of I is 7.8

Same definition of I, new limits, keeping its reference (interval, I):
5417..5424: 7.1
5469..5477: 8.2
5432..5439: 7.0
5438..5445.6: 7.9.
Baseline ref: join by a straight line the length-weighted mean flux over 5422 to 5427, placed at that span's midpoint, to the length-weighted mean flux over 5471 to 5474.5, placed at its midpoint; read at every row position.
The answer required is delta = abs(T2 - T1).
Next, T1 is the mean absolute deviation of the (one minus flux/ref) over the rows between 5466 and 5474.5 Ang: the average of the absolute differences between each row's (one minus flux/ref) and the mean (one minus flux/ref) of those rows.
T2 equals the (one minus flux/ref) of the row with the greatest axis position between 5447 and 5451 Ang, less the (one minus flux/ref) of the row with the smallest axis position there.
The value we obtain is 0.14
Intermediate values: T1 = 0.009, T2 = -0.13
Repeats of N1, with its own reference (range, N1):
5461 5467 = 5463.76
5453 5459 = 5456.22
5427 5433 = 5429.90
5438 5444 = 5441.17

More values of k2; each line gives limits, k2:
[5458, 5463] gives 10.2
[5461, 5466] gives 9.7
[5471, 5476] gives 10.0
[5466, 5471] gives 9.8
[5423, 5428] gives 9.6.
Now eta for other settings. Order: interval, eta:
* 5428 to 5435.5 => 9.6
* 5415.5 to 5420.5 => 10.0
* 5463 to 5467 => 9.6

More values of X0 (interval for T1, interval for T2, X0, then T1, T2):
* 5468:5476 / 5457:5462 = 0.24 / 10.0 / 10.2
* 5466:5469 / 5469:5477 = 0.11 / 9.9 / 10.0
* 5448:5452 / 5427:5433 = 0.40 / 10.0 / 9.6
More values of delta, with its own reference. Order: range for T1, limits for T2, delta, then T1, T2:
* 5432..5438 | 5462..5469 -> 0.01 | 0.021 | 0.01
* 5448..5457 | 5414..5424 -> 0.01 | 0.037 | 0.05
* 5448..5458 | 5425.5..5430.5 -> 0.04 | 0.033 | 0.08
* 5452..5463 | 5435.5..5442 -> 0.09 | 0.031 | -0.06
